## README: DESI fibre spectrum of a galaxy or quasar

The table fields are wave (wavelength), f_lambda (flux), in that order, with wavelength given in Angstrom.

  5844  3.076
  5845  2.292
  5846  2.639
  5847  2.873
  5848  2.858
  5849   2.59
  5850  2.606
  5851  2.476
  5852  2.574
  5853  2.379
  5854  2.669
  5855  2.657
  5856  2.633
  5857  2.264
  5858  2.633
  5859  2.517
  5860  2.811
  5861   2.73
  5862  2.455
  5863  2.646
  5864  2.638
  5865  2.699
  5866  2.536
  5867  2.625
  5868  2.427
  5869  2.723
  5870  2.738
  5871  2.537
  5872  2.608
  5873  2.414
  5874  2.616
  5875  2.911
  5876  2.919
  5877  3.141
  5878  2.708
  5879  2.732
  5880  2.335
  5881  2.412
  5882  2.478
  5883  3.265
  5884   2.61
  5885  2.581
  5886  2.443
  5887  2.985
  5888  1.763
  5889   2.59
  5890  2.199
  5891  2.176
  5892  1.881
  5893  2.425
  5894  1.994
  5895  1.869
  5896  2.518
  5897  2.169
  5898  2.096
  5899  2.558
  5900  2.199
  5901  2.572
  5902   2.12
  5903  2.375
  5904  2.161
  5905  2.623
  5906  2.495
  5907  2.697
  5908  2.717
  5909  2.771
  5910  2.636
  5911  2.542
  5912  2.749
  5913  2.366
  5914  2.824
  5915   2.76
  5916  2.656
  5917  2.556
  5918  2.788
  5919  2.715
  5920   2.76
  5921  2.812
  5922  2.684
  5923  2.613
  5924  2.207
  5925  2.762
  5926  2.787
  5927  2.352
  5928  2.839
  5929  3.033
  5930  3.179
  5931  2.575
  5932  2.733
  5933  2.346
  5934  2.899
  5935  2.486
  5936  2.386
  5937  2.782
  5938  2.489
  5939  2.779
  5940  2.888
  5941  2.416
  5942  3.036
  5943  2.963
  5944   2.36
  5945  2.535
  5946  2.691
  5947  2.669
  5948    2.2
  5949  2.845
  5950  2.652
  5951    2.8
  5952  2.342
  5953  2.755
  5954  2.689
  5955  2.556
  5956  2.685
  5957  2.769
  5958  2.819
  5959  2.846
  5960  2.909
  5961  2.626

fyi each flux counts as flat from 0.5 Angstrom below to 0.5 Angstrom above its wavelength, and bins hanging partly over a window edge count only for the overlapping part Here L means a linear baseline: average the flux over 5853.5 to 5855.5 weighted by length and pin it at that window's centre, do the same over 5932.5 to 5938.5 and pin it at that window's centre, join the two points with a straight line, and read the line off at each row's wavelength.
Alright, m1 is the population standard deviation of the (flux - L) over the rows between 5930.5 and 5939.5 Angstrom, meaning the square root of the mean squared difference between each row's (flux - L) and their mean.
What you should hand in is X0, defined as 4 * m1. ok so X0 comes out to 0.7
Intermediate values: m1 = 0.19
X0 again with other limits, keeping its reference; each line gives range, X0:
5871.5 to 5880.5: 1.0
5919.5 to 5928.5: 0.8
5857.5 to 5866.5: 0.4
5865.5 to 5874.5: 0.4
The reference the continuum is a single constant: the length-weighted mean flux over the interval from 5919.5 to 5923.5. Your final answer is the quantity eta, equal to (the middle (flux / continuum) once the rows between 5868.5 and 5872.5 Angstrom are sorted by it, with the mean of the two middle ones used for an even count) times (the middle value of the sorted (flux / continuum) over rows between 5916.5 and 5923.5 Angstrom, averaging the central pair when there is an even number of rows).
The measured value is 0.98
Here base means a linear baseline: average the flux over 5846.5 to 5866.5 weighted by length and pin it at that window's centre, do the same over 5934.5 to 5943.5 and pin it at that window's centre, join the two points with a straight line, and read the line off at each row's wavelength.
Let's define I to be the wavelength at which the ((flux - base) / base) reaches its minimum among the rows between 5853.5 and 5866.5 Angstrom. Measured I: 5857 Angstrom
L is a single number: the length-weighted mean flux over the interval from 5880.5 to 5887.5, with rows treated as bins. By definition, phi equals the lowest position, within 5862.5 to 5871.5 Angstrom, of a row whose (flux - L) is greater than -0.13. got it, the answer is 5863 Angstrom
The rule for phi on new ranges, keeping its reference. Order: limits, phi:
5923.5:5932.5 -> 5925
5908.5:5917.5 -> 5909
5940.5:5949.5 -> 5942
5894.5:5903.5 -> 5899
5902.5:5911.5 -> 5905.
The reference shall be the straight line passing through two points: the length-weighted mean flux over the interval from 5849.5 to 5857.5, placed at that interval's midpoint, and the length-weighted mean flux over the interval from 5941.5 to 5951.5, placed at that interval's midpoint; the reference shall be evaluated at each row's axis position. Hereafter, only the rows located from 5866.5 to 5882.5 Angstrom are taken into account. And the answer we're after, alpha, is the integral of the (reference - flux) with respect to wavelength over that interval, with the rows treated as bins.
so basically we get -1.3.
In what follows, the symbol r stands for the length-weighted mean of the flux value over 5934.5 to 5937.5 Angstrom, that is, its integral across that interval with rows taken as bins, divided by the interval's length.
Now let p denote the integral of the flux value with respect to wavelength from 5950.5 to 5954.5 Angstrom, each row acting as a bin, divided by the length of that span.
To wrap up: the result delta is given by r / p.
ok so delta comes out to 0.96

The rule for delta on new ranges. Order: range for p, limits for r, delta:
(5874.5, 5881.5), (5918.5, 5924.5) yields 0.96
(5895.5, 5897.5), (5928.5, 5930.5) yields 1.33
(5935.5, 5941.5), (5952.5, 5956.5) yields 1.02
